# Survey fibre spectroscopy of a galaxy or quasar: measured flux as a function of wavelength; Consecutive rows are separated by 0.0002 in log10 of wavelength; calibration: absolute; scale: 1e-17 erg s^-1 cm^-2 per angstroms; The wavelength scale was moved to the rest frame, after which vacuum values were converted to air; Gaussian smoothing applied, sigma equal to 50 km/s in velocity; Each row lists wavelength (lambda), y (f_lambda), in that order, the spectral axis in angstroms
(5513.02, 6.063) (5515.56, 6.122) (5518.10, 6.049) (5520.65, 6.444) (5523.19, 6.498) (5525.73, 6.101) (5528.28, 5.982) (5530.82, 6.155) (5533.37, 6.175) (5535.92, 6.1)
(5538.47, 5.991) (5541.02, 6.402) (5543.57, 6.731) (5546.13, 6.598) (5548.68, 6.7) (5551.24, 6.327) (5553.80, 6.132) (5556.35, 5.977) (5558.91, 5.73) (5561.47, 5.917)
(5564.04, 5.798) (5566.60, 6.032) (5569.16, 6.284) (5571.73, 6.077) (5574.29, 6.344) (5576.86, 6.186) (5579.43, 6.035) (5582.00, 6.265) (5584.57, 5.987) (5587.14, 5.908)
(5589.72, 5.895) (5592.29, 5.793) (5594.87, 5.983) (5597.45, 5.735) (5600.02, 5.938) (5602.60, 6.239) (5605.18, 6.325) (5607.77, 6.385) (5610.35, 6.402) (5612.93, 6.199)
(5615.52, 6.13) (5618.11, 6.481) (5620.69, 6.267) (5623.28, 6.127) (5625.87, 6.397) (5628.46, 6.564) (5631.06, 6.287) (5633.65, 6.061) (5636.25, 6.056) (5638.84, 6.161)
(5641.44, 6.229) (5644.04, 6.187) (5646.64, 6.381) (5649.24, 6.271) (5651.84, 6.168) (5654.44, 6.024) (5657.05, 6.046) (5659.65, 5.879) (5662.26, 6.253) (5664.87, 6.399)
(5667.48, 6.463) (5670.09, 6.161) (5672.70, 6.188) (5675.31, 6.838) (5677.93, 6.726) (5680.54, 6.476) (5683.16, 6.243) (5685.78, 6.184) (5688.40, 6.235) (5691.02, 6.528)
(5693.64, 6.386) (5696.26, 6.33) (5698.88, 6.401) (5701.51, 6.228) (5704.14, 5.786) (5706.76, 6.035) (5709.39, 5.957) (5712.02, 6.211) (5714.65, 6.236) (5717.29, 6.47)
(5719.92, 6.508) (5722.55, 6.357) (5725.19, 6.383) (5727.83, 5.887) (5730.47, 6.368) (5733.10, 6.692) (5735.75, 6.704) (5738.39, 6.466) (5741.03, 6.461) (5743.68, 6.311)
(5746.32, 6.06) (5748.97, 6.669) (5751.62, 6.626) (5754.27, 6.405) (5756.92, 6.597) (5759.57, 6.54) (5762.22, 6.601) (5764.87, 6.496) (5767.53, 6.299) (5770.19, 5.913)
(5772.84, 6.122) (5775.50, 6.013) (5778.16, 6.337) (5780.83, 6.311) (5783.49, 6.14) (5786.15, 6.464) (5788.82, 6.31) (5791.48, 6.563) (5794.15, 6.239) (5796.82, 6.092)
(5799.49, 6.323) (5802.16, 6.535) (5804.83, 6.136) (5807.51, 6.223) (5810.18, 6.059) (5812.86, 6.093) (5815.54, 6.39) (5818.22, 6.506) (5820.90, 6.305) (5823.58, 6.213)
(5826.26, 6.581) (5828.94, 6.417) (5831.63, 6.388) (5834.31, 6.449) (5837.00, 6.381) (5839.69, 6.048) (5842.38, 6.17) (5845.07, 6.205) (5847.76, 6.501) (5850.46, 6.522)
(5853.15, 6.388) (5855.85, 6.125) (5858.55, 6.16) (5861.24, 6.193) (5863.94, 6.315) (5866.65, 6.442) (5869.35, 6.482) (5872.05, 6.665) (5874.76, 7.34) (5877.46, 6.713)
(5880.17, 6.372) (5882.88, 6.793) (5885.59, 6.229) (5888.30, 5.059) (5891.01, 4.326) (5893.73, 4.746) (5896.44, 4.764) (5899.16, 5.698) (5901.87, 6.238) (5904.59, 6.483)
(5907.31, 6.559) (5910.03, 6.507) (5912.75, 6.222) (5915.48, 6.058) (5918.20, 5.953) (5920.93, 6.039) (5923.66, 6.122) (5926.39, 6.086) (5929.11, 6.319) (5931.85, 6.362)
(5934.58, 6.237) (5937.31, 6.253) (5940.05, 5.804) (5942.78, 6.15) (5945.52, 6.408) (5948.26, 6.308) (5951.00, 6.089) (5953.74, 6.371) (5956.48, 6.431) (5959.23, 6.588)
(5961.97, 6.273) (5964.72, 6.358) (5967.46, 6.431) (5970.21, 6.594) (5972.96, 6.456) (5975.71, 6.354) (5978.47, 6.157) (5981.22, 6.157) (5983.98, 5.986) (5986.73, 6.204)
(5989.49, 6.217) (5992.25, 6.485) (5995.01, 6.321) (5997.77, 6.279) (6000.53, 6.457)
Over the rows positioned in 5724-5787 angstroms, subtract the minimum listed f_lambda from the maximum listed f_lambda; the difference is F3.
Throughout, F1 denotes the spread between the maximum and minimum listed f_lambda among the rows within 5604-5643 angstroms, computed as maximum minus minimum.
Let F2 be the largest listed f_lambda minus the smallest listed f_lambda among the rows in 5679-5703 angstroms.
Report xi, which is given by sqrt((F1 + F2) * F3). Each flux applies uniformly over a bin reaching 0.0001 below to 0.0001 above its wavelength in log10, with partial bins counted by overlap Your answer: 0.834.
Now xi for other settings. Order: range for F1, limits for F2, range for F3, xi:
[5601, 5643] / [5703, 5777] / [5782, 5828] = 0.863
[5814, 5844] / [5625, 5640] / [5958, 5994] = 0.796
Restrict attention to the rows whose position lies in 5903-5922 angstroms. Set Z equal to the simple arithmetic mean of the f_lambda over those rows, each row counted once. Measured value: 6.26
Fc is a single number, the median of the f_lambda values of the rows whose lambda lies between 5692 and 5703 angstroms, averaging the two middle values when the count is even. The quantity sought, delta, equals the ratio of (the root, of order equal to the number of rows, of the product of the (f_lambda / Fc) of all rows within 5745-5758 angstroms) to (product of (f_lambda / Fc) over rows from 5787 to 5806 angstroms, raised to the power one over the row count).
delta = 1.02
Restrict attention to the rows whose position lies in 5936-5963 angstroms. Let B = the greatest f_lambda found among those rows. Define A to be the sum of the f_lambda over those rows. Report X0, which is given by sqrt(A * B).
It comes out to 20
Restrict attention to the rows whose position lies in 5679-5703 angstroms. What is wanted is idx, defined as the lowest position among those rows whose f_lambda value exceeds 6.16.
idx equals 5680.54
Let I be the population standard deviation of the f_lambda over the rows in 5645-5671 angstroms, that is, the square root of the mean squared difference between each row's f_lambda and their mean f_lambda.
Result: 0.18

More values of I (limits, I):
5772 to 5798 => 0.16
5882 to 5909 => 0.85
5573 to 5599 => 0.19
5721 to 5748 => 0.24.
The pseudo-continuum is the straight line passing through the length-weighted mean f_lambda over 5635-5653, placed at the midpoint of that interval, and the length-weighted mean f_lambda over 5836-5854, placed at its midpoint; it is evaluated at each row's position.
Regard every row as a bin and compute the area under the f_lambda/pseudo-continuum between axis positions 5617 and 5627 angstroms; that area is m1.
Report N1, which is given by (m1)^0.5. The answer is 3.19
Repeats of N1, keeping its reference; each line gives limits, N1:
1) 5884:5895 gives 2.98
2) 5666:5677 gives 3.37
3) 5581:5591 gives 3.12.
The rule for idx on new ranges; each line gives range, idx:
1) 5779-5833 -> 5780.83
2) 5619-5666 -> 5620.69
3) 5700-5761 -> 5701.51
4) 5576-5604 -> 5576.86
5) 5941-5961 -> 5945.52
